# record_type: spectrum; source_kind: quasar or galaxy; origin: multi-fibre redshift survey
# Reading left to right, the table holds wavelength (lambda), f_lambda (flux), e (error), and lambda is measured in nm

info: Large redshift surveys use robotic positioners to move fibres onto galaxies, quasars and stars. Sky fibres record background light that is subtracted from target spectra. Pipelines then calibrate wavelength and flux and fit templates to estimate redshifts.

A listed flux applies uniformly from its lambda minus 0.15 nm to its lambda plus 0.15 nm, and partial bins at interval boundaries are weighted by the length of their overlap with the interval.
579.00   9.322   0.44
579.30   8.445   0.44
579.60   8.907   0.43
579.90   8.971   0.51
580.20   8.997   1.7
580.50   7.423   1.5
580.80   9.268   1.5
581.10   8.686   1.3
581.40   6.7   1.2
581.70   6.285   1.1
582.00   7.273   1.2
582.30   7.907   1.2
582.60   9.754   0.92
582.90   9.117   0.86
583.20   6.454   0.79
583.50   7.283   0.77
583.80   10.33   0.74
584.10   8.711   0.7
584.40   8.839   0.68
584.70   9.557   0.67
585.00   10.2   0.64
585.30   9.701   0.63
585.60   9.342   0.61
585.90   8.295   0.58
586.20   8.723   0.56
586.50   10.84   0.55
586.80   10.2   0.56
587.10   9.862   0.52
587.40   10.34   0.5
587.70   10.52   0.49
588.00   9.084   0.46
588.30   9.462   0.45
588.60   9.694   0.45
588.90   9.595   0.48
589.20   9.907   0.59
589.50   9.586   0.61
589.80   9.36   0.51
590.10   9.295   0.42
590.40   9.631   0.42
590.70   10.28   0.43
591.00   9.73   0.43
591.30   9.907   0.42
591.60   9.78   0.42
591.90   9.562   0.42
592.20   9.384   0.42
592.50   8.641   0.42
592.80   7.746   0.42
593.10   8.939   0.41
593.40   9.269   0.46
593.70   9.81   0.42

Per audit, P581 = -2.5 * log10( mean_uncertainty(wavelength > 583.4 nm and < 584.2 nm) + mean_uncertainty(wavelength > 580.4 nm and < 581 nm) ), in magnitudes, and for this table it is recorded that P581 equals -0.9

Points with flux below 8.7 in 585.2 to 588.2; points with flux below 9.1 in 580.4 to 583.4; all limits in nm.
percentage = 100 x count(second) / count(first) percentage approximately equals 700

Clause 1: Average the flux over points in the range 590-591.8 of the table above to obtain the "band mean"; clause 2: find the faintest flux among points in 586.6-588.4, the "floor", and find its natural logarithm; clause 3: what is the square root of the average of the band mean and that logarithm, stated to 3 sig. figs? 2.45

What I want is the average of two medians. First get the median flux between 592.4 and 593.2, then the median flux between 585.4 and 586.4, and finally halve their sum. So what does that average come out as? 8.7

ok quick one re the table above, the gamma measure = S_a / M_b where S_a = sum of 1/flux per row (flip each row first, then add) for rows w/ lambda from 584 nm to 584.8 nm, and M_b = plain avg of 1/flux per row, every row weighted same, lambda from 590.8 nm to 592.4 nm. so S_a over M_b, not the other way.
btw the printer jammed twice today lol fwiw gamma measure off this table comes 3.2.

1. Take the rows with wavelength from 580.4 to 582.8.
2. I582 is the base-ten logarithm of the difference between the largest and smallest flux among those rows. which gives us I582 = 0.54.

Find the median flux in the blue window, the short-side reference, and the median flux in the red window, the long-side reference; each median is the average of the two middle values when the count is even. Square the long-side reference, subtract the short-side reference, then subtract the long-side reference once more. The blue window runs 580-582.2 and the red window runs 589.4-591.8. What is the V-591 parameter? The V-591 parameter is 77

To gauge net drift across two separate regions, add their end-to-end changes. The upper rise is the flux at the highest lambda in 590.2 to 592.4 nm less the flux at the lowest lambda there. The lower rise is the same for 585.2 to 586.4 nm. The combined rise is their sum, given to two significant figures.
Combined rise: -1.2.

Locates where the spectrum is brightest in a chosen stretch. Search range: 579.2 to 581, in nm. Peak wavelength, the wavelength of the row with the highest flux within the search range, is 580.80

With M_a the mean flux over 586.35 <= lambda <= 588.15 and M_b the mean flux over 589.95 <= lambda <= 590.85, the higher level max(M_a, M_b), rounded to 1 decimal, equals 10.1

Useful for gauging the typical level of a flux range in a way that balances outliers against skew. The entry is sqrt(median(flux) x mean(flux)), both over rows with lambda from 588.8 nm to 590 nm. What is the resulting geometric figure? 9.6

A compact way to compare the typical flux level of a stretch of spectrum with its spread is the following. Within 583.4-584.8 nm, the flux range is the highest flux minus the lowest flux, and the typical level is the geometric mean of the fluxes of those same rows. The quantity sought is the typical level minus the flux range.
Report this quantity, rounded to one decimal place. 5.8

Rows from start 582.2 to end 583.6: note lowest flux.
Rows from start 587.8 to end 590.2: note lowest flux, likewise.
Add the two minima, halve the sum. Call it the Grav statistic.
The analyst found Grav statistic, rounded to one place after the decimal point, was 7.8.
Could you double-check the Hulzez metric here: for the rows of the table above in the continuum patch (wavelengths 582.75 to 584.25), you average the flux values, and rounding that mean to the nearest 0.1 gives 8.4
